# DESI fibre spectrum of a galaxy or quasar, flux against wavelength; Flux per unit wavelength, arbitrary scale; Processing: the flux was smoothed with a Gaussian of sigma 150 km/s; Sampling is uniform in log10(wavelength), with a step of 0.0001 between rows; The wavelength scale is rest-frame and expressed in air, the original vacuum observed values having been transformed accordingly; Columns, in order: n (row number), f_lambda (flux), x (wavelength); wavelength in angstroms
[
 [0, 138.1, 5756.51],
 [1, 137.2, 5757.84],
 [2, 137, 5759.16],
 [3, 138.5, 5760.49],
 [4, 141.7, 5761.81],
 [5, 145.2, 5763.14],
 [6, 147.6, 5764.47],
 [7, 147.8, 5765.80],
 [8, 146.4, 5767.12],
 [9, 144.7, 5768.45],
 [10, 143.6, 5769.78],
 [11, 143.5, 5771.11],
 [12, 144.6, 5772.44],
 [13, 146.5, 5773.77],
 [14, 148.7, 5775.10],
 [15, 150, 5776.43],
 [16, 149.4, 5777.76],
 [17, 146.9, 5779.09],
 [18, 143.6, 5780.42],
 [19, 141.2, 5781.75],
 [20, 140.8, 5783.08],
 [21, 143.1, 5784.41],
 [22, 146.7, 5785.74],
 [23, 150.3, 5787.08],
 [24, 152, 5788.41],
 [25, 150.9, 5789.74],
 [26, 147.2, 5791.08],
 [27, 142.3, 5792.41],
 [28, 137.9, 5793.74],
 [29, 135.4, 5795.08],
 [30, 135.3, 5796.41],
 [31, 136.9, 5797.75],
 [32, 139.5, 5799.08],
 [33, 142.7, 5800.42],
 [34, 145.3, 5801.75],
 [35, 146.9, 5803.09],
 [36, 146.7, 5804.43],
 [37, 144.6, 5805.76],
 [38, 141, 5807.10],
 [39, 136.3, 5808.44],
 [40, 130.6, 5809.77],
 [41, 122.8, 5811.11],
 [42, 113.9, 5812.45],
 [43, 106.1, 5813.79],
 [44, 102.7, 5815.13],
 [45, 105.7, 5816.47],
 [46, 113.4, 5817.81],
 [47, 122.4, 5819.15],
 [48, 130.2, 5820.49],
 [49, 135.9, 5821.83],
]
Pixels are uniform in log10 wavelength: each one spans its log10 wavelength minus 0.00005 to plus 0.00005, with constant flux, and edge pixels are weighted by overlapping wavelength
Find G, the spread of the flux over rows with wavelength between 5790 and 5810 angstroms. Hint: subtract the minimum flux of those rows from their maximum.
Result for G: 17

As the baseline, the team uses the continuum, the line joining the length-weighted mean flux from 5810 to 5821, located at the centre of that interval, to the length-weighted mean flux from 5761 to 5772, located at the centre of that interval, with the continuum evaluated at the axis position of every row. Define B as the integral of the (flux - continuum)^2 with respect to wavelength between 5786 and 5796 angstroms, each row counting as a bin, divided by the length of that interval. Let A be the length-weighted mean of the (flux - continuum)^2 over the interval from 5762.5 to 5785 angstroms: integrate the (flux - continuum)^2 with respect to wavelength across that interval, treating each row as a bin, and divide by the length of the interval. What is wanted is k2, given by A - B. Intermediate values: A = 41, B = 246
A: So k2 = -205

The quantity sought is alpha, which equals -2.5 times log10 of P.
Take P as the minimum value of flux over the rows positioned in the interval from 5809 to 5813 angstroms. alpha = -5.14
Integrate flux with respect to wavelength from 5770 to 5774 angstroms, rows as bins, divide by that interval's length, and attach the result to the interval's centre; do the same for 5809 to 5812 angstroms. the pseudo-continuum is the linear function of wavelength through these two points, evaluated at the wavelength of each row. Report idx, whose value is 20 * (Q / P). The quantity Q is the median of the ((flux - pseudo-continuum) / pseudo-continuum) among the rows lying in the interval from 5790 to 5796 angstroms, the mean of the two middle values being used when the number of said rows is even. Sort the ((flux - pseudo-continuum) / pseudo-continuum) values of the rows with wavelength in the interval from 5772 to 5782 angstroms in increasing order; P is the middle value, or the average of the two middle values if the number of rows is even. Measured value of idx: 27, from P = 0.03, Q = 0.042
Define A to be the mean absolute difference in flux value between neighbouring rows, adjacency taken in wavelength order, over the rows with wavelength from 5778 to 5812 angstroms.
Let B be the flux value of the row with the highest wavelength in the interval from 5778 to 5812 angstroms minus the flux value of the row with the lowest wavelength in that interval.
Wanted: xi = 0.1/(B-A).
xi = 0.00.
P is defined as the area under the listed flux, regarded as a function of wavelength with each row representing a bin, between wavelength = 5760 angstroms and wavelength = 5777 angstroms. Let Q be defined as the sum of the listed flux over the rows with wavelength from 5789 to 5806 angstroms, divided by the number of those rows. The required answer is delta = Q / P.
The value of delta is 0.0577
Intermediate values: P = 2471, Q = 142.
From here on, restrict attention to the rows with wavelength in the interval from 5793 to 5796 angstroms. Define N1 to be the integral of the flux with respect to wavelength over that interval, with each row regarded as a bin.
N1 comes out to 410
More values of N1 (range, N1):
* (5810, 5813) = 360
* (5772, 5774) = 291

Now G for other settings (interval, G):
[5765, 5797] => 17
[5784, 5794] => 14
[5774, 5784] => 9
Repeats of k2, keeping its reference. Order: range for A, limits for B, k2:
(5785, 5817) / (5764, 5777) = 232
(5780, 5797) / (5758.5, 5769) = 135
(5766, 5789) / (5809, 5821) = -12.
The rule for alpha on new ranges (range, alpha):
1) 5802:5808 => -5.37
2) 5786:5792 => -5.42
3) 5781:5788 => -5.37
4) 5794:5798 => -5.33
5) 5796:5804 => -5.33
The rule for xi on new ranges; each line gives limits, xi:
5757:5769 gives 0.02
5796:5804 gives 0.01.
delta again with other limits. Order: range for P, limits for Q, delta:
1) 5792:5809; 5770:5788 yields 0.0609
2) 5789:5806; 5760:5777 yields 0.0600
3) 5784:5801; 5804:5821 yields 0.0511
